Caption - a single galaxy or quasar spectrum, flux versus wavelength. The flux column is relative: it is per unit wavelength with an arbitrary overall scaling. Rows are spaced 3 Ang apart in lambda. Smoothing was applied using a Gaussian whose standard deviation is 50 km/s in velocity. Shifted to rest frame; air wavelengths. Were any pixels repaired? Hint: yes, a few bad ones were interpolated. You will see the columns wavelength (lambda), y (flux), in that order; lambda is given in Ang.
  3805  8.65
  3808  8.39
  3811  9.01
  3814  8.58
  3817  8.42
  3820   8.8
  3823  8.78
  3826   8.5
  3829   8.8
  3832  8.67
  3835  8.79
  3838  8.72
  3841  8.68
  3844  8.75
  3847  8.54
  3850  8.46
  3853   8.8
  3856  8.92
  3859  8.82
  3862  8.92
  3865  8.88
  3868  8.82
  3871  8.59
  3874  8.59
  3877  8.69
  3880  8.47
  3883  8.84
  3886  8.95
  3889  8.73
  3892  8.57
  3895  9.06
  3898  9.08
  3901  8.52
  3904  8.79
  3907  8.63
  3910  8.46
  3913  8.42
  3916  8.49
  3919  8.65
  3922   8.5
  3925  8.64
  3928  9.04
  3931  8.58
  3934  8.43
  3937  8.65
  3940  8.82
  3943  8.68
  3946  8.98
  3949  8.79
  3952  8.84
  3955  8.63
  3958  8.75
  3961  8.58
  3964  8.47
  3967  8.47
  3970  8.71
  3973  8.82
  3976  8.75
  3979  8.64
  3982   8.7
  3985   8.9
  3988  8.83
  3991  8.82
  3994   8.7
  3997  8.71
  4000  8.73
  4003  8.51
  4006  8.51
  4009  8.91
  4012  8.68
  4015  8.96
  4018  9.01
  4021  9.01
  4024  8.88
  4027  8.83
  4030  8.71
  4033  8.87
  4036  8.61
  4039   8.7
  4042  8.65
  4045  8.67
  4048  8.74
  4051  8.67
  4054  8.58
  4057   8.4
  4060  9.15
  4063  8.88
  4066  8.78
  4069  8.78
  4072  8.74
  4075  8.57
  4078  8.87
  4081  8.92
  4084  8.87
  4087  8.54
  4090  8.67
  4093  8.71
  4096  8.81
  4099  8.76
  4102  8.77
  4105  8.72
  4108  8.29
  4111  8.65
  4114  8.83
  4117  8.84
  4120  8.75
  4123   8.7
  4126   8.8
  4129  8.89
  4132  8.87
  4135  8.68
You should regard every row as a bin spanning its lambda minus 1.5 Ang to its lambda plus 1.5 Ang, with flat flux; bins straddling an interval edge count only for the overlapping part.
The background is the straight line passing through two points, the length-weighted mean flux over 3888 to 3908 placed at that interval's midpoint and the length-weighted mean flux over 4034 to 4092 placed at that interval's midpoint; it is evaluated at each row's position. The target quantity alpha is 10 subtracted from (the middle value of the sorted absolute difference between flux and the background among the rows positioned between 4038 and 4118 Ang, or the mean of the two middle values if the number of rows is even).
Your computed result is -9.92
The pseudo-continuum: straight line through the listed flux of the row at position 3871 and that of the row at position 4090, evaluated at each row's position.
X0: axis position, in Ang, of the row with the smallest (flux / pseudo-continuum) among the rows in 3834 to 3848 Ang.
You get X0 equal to 3847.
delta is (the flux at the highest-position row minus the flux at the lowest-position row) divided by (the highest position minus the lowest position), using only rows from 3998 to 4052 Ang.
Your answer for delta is -0.0012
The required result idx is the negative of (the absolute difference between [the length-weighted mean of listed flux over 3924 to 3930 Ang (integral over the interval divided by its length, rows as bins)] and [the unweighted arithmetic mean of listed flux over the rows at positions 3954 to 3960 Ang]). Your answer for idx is -0.145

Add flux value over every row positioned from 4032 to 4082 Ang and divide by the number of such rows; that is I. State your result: 8.74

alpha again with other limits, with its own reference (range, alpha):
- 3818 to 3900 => -9.89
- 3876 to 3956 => -9.83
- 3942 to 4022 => -9.92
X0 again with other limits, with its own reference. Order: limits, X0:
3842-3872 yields 3850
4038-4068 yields 4057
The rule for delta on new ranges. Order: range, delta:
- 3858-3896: 0.0067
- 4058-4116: -0.0059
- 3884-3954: -0.0017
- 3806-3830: 0.0195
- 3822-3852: -0.0119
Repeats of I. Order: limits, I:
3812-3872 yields 8.71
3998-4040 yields 8.78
